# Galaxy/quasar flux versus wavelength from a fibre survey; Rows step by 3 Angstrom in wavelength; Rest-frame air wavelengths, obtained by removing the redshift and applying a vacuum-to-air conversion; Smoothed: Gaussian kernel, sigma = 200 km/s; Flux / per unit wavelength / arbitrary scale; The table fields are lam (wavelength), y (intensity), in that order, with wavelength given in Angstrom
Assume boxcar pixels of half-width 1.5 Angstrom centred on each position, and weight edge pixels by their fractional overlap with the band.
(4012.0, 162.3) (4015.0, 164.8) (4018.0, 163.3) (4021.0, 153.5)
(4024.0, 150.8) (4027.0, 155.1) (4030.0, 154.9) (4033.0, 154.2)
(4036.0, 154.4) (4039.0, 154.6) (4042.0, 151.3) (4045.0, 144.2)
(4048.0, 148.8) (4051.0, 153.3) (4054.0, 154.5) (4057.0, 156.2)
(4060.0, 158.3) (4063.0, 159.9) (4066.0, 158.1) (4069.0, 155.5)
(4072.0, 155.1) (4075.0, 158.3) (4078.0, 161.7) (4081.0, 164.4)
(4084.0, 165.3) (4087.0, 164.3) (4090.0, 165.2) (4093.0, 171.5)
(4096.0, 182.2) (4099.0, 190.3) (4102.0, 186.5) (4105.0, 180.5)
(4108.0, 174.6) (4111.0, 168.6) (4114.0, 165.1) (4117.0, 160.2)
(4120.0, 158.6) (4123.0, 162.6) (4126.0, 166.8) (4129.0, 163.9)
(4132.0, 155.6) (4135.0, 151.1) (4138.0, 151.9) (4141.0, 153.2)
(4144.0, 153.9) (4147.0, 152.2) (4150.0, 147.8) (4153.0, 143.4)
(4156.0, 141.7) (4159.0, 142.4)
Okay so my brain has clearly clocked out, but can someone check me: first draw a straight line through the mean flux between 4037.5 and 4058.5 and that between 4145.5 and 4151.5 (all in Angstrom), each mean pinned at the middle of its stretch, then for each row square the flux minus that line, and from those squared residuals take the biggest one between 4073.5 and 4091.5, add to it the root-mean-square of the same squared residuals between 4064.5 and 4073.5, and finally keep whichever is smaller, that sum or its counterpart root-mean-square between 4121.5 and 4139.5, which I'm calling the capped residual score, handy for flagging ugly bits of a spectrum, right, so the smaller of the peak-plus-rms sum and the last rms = 146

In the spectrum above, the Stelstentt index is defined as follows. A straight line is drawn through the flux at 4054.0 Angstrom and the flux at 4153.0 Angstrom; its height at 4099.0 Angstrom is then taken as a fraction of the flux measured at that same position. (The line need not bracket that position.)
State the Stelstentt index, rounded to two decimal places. 0.79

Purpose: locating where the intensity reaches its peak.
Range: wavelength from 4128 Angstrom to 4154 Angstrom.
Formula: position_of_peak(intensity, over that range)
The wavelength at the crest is 4129.0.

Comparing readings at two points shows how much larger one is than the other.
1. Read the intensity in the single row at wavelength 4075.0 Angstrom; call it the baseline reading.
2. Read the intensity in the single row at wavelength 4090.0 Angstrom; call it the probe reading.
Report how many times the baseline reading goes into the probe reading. 1.04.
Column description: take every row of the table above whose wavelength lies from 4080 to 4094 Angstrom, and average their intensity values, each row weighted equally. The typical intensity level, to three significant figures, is 166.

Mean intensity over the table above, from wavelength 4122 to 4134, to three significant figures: 162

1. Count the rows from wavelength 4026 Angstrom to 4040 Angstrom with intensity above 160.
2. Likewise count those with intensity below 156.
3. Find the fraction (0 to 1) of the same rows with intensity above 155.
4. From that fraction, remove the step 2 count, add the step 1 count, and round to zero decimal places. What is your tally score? -5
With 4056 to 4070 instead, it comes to 0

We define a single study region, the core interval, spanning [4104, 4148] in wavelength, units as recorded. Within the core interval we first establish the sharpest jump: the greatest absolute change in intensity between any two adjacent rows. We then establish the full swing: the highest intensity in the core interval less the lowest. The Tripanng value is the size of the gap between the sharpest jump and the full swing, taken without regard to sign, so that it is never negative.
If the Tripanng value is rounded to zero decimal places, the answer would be 21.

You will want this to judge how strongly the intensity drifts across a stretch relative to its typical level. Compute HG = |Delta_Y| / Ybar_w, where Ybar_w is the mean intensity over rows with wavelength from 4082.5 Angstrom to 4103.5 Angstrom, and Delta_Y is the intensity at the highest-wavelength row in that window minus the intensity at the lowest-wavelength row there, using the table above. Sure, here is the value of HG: 0.12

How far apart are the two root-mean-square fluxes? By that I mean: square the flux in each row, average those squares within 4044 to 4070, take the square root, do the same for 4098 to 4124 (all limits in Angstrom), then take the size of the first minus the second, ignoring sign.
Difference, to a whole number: 18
